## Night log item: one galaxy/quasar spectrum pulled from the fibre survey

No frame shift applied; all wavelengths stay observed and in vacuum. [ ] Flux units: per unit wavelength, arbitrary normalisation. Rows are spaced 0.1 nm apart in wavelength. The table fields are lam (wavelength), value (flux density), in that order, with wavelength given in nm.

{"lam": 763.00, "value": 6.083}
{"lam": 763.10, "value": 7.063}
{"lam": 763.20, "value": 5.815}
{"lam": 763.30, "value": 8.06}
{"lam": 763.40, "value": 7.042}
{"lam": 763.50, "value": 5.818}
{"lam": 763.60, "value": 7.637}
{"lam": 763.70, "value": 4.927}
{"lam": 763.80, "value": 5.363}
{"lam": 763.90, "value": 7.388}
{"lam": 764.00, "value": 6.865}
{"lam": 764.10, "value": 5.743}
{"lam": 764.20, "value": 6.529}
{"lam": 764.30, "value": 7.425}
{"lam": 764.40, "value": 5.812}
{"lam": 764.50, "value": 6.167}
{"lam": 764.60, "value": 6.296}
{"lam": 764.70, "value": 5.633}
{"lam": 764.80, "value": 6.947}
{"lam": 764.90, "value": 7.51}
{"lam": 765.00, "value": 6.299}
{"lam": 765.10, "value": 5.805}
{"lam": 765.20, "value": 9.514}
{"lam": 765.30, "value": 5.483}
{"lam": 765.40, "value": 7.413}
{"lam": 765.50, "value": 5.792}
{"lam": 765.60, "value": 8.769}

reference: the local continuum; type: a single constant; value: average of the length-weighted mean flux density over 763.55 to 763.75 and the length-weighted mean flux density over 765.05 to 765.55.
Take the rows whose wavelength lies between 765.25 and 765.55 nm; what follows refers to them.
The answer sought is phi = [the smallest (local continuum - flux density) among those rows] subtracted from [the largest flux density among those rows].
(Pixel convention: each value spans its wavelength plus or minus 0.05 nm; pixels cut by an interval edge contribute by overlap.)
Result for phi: 8.3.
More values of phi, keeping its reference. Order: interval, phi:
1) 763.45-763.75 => 8.7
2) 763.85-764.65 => 8.3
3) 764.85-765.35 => 12.5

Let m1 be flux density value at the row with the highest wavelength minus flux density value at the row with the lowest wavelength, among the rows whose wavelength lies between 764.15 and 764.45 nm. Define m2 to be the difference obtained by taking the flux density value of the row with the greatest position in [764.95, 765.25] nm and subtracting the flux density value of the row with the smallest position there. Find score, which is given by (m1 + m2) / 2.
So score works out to 1.2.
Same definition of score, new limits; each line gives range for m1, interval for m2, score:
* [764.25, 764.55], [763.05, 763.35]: -0.1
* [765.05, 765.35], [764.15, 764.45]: -0.5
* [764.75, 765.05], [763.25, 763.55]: -1.4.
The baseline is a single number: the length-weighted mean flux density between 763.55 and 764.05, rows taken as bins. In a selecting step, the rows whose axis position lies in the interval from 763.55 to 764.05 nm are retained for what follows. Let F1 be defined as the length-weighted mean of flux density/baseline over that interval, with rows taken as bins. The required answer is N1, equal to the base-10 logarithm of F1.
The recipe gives 0.000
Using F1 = 1.00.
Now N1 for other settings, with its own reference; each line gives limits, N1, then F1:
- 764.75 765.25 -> 0.050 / 1.12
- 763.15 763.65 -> 0.029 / 1.07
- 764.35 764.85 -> -0.018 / 0.96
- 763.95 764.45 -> 0.003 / 1.01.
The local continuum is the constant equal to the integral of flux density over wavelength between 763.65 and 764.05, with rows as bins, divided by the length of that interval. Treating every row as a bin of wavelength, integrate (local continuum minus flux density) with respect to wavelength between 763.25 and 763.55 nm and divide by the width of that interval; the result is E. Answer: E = -0.84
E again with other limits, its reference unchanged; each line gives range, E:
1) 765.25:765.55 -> -0.09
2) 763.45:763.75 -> 0.01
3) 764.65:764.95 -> -0.56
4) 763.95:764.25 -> -0.24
